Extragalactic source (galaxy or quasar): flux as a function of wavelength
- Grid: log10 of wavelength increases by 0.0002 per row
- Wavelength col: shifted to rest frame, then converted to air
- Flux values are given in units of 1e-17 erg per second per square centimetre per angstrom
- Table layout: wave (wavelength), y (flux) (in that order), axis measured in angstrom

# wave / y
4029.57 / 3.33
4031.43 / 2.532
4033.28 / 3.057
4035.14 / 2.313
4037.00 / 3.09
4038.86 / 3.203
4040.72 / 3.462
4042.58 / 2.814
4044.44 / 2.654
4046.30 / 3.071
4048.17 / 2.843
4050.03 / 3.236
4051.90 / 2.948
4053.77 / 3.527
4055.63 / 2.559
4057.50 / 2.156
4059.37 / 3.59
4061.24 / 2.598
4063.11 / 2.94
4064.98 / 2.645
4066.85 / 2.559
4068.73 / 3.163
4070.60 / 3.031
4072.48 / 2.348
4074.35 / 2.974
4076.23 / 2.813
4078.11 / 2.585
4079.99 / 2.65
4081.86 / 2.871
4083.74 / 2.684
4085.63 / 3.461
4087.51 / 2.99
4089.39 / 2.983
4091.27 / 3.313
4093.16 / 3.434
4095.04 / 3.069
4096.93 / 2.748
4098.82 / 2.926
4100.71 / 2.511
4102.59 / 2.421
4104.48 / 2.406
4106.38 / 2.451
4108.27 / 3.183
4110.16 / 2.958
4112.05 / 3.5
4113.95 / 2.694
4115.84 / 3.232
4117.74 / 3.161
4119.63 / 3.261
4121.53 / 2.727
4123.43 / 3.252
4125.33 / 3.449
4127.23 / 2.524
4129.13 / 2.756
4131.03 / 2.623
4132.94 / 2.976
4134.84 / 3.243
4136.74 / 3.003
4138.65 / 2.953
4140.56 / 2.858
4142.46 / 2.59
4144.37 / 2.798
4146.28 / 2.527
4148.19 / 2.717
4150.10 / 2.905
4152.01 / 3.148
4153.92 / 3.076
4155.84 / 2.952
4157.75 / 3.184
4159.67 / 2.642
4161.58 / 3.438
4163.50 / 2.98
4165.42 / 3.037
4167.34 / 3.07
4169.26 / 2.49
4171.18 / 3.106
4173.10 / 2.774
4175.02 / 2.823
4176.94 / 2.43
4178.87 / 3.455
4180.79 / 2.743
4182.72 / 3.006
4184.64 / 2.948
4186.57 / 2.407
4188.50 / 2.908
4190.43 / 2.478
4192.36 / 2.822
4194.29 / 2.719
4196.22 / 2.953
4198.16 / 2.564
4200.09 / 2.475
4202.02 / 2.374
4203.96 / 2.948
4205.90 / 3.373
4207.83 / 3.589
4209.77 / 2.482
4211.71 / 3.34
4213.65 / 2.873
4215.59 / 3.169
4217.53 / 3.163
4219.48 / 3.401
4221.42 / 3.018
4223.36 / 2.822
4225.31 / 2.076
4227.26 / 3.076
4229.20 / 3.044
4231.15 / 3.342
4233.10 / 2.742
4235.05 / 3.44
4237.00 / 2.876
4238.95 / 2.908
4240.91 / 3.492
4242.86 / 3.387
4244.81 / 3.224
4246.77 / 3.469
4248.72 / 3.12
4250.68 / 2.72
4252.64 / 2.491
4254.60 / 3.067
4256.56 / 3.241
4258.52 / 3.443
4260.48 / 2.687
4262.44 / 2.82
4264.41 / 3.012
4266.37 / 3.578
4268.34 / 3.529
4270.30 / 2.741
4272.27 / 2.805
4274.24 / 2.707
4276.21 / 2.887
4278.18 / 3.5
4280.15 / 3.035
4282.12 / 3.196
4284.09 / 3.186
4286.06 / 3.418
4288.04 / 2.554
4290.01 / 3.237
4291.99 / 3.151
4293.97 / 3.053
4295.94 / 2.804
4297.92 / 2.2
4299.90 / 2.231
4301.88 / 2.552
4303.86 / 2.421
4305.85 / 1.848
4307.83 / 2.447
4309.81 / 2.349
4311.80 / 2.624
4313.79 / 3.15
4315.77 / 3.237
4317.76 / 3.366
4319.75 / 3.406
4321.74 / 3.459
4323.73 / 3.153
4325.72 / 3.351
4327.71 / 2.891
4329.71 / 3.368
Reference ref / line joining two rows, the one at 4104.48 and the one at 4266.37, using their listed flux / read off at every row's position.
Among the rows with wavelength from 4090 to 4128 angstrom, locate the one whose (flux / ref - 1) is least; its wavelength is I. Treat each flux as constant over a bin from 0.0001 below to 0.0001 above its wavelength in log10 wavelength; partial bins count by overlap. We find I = 4127.23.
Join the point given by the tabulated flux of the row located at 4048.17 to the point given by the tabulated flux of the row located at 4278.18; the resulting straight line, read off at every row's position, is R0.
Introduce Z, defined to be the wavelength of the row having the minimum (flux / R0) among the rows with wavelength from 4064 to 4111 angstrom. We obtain 4104.48 angstrom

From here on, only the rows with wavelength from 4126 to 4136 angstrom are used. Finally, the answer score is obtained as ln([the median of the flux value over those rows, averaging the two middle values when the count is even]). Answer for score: 1.01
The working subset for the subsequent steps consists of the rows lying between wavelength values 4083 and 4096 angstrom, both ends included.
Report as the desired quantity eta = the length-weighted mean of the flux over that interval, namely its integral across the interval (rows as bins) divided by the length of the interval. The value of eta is 3.14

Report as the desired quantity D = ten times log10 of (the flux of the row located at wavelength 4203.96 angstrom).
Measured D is 4.7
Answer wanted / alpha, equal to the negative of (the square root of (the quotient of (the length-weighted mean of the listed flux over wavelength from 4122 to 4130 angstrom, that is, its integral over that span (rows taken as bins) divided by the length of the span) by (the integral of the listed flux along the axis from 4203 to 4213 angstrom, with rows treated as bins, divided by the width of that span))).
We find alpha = -0.975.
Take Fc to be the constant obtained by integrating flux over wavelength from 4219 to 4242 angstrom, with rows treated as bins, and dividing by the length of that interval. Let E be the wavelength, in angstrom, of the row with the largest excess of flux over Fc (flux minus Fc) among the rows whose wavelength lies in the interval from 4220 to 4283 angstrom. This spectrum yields 4266.37 angstrom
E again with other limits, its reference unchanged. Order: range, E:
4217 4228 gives 4219.48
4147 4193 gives 4178.87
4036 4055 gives 4053.77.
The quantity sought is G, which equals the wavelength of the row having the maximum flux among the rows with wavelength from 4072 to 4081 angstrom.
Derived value 4074.35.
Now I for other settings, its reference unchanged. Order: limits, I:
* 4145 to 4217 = 4202.02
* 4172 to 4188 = 4186.57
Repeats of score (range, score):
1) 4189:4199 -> 1.00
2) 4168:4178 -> 1.02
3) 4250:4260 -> 1.12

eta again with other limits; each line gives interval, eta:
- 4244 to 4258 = 3.06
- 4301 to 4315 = 2.50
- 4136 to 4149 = 2.77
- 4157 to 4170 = 2.98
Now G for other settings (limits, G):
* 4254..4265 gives 4258.52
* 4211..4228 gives 4219.48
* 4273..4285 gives 4278.18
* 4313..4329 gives 4321.74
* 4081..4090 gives 4085.63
